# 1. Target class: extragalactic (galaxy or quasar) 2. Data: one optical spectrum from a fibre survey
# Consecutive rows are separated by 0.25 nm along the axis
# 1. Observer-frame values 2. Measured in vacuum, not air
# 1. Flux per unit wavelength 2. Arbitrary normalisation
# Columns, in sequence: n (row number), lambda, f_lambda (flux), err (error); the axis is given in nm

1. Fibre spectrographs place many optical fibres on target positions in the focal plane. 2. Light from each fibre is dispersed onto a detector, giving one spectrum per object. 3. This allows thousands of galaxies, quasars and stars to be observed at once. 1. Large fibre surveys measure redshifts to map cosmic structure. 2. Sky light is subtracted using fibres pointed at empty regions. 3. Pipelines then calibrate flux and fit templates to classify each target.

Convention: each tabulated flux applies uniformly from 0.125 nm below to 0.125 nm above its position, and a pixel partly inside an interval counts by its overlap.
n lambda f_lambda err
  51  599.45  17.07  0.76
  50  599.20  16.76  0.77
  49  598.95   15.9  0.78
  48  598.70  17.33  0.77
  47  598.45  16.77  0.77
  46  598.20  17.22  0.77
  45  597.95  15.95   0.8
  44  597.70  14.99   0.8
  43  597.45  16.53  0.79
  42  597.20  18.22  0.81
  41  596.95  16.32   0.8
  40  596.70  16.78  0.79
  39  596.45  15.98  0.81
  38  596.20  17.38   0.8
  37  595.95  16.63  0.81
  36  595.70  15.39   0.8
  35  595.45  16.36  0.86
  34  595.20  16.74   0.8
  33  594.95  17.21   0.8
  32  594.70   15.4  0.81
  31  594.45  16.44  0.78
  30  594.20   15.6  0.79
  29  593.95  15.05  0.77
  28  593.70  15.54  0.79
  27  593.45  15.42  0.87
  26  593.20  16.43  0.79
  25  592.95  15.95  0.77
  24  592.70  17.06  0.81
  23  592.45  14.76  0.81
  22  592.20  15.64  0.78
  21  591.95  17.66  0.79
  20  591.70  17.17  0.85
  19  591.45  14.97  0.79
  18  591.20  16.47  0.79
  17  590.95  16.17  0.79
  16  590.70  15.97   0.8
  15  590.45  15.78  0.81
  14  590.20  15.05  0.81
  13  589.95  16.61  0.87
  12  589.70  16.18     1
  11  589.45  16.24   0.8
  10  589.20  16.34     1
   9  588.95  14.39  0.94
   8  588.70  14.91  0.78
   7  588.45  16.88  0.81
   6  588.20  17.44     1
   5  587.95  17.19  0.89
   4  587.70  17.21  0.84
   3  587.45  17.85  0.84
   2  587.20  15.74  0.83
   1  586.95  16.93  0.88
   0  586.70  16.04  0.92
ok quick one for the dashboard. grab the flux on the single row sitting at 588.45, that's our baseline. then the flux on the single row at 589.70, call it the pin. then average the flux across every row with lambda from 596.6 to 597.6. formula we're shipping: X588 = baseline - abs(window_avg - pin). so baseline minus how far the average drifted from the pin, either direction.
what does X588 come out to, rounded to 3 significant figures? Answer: 16.1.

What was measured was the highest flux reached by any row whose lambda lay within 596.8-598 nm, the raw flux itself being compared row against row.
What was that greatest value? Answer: 18.22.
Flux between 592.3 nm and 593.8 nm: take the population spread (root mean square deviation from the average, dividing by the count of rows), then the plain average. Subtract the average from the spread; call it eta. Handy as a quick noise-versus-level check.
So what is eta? -15.12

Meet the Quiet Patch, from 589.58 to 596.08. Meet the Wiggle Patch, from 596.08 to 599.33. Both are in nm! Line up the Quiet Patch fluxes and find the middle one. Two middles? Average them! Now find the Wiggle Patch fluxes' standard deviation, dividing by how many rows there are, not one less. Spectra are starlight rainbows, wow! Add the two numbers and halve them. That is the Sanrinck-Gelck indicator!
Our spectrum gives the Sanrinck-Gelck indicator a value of 8.43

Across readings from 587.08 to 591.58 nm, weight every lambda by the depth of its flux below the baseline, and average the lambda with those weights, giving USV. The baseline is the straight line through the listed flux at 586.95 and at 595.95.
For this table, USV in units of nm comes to 590.02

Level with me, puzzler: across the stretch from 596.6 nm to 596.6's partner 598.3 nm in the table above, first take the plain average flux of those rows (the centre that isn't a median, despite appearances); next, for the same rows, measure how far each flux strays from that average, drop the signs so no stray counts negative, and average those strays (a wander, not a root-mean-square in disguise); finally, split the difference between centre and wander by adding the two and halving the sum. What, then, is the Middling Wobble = 8.64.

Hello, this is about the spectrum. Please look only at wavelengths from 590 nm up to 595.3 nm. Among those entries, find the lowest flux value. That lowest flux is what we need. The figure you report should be 14.76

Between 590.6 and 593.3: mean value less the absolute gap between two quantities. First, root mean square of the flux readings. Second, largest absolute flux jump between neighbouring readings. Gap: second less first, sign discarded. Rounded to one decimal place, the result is 2.3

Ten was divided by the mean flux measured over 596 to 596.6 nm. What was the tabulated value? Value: 0.600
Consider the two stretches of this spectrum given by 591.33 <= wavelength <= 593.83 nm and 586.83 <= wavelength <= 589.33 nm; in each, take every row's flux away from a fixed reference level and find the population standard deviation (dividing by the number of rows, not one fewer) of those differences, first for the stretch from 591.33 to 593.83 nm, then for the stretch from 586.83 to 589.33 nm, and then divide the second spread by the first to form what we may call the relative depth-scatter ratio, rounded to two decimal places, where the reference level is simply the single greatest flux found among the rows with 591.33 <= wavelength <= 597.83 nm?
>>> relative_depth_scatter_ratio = 1.16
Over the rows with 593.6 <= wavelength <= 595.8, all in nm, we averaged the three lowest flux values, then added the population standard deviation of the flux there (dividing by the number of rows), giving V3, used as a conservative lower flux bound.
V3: 16.0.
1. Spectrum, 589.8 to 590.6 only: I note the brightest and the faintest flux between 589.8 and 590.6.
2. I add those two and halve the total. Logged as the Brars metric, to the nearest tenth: 15.8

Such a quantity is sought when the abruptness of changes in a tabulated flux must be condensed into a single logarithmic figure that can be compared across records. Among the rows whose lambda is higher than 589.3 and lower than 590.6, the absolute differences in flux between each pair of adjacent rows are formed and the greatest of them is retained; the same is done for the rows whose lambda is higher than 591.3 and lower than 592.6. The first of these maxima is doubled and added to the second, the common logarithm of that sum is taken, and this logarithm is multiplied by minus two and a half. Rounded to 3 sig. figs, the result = -1.81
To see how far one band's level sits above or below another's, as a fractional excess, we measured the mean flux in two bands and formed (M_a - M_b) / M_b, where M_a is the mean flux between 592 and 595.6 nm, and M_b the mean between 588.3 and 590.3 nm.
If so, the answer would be 0.009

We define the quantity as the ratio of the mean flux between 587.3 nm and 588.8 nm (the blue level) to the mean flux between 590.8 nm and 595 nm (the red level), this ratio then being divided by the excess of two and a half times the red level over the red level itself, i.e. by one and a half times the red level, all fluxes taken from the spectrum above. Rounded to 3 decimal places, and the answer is 0.044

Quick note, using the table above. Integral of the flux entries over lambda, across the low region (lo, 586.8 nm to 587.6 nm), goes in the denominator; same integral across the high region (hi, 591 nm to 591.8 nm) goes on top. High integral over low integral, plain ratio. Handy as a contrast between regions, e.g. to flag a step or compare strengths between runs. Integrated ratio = 0.96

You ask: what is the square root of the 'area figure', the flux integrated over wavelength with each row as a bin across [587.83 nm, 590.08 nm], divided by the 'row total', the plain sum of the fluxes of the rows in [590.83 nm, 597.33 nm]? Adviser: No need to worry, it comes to 0.29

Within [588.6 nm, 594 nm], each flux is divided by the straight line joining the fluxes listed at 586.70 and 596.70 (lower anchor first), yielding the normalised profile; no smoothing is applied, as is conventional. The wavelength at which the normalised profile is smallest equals 588.95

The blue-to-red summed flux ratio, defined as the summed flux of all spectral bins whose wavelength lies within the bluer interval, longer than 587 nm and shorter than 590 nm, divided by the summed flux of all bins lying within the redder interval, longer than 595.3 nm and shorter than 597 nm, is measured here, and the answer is 1.72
